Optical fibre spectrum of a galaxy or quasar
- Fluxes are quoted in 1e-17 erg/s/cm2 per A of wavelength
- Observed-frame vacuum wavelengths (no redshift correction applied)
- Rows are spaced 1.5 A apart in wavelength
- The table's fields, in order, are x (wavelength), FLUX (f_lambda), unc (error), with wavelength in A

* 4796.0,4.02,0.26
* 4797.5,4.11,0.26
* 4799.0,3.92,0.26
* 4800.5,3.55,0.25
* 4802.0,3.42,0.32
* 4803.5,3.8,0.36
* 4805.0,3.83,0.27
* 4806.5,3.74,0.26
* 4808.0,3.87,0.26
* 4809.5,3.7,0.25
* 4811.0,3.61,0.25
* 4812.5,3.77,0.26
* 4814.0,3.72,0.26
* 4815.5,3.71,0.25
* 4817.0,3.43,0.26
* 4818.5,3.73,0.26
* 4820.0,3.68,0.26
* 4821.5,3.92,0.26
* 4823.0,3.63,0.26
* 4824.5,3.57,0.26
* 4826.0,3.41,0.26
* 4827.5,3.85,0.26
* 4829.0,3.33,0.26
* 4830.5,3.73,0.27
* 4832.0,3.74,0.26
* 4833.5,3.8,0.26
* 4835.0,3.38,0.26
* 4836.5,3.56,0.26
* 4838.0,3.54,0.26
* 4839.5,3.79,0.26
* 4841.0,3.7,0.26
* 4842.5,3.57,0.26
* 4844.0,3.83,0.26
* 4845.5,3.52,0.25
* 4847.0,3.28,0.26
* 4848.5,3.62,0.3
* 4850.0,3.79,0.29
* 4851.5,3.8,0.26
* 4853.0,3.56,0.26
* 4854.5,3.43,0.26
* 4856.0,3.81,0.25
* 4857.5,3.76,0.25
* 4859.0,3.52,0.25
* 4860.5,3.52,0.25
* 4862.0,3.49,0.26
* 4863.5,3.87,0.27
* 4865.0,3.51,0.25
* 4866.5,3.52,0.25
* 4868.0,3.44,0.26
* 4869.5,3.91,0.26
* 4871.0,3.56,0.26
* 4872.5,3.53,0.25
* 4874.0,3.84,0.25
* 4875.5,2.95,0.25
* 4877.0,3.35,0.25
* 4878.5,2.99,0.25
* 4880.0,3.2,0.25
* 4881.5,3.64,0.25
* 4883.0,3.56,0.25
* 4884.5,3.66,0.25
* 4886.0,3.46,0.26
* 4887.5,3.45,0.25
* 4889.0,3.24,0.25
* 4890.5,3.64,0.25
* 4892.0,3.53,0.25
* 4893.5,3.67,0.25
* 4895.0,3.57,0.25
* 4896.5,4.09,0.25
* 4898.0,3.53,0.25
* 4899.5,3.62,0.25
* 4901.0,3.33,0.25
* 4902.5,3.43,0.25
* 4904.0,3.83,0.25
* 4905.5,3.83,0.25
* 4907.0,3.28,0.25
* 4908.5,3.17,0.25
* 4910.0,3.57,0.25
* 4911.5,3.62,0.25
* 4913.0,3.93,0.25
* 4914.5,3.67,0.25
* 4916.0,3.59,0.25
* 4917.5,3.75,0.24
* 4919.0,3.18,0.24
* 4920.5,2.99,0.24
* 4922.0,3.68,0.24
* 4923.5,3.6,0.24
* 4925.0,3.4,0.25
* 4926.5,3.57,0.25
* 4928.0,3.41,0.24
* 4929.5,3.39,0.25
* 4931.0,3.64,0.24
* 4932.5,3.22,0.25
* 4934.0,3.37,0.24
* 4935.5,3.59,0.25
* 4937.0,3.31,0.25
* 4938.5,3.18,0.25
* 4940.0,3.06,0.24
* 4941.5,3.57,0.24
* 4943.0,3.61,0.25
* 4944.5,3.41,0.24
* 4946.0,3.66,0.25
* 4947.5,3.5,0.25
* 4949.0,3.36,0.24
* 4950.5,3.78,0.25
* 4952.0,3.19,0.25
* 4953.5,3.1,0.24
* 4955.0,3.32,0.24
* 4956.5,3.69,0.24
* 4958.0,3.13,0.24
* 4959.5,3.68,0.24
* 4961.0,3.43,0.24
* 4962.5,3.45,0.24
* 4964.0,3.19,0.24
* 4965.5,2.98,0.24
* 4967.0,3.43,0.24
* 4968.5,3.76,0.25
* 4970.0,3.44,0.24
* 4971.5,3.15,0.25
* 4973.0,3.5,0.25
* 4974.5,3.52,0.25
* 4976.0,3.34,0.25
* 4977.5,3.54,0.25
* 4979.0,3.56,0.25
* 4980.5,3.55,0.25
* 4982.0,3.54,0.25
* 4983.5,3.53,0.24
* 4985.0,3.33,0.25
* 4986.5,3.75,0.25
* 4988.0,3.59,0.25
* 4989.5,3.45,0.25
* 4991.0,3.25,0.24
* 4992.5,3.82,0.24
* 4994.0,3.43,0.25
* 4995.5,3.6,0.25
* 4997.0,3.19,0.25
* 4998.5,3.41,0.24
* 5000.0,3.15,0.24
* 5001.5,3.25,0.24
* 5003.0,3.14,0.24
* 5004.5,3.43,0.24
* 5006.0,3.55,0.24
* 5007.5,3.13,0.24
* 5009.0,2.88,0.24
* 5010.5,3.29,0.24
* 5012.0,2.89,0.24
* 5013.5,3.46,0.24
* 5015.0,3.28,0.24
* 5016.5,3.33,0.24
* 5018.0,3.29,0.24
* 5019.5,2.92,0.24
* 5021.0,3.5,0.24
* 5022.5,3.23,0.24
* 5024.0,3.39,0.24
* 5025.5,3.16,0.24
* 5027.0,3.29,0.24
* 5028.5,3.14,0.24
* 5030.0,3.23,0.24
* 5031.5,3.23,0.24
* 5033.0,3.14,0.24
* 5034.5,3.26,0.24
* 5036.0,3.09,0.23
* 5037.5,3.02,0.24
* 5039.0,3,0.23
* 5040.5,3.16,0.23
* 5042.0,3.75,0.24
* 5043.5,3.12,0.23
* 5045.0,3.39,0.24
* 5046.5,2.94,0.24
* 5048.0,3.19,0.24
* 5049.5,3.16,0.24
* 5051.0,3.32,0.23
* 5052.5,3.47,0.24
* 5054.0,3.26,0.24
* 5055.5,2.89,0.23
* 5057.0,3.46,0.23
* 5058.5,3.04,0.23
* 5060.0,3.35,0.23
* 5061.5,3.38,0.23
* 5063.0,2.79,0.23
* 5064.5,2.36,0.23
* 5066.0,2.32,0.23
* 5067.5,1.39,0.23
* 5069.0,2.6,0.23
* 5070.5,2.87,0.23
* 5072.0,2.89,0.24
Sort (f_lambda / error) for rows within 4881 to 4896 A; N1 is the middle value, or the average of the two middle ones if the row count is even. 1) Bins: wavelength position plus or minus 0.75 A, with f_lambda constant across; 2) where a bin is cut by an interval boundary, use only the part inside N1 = 14.3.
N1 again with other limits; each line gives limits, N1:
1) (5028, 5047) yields 13.5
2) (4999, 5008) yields 13.3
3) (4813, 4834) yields 14.2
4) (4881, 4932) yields 14.3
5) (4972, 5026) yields 13.8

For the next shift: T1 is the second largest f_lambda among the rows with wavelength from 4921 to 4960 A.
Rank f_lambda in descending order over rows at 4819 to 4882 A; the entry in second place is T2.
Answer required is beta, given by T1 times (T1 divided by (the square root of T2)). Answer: 6.89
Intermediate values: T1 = 3.69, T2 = 3.91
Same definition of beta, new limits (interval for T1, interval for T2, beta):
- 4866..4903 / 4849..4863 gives 7.84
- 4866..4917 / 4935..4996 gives 7.94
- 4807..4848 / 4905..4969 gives 7.65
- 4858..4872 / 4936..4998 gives 7.70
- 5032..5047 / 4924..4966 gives 5.98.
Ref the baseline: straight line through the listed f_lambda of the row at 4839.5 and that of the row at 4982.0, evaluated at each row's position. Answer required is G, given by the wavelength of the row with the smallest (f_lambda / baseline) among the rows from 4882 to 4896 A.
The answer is 4889.0 A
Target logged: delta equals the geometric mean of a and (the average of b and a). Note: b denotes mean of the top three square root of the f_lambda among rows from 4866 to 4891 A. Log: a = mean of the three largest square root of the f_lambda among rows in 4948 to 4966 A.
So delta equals 1.93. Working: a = 1.93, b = 1.95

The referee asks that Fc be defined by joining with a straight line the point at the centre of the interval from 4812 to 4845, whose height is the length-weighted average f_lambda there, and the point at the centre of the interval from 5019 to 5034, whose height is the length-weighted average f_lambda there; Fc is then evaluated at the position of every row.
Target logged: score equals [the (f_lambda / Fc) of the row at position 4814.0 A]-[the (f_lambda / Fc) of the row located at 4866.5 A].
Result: 0.02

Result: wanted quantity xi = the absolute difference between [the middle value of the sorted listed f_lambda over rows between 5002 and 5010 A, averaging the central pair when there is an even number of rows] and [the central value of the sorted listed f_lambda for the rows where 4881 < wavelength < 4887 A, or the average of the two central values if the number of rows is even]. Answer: 0.46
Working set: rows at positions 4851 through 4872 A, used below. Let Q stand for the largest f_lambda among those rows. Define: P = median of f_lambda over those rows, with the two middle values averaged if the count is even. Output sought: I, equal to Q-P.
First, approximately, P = 3.540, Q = 3.91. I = 0.37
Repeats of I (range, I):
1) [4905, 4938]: 0.36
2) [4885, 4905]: 0.56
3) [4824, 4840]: 0.28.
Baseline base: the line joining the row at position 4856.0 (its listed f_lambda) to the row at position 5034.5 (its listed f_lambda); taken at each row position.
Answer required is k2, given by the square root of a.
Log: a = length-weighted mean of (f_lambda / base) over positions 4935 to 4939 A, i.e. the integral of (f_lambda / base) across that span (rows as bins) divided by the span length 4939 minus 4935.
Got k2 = 0.97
